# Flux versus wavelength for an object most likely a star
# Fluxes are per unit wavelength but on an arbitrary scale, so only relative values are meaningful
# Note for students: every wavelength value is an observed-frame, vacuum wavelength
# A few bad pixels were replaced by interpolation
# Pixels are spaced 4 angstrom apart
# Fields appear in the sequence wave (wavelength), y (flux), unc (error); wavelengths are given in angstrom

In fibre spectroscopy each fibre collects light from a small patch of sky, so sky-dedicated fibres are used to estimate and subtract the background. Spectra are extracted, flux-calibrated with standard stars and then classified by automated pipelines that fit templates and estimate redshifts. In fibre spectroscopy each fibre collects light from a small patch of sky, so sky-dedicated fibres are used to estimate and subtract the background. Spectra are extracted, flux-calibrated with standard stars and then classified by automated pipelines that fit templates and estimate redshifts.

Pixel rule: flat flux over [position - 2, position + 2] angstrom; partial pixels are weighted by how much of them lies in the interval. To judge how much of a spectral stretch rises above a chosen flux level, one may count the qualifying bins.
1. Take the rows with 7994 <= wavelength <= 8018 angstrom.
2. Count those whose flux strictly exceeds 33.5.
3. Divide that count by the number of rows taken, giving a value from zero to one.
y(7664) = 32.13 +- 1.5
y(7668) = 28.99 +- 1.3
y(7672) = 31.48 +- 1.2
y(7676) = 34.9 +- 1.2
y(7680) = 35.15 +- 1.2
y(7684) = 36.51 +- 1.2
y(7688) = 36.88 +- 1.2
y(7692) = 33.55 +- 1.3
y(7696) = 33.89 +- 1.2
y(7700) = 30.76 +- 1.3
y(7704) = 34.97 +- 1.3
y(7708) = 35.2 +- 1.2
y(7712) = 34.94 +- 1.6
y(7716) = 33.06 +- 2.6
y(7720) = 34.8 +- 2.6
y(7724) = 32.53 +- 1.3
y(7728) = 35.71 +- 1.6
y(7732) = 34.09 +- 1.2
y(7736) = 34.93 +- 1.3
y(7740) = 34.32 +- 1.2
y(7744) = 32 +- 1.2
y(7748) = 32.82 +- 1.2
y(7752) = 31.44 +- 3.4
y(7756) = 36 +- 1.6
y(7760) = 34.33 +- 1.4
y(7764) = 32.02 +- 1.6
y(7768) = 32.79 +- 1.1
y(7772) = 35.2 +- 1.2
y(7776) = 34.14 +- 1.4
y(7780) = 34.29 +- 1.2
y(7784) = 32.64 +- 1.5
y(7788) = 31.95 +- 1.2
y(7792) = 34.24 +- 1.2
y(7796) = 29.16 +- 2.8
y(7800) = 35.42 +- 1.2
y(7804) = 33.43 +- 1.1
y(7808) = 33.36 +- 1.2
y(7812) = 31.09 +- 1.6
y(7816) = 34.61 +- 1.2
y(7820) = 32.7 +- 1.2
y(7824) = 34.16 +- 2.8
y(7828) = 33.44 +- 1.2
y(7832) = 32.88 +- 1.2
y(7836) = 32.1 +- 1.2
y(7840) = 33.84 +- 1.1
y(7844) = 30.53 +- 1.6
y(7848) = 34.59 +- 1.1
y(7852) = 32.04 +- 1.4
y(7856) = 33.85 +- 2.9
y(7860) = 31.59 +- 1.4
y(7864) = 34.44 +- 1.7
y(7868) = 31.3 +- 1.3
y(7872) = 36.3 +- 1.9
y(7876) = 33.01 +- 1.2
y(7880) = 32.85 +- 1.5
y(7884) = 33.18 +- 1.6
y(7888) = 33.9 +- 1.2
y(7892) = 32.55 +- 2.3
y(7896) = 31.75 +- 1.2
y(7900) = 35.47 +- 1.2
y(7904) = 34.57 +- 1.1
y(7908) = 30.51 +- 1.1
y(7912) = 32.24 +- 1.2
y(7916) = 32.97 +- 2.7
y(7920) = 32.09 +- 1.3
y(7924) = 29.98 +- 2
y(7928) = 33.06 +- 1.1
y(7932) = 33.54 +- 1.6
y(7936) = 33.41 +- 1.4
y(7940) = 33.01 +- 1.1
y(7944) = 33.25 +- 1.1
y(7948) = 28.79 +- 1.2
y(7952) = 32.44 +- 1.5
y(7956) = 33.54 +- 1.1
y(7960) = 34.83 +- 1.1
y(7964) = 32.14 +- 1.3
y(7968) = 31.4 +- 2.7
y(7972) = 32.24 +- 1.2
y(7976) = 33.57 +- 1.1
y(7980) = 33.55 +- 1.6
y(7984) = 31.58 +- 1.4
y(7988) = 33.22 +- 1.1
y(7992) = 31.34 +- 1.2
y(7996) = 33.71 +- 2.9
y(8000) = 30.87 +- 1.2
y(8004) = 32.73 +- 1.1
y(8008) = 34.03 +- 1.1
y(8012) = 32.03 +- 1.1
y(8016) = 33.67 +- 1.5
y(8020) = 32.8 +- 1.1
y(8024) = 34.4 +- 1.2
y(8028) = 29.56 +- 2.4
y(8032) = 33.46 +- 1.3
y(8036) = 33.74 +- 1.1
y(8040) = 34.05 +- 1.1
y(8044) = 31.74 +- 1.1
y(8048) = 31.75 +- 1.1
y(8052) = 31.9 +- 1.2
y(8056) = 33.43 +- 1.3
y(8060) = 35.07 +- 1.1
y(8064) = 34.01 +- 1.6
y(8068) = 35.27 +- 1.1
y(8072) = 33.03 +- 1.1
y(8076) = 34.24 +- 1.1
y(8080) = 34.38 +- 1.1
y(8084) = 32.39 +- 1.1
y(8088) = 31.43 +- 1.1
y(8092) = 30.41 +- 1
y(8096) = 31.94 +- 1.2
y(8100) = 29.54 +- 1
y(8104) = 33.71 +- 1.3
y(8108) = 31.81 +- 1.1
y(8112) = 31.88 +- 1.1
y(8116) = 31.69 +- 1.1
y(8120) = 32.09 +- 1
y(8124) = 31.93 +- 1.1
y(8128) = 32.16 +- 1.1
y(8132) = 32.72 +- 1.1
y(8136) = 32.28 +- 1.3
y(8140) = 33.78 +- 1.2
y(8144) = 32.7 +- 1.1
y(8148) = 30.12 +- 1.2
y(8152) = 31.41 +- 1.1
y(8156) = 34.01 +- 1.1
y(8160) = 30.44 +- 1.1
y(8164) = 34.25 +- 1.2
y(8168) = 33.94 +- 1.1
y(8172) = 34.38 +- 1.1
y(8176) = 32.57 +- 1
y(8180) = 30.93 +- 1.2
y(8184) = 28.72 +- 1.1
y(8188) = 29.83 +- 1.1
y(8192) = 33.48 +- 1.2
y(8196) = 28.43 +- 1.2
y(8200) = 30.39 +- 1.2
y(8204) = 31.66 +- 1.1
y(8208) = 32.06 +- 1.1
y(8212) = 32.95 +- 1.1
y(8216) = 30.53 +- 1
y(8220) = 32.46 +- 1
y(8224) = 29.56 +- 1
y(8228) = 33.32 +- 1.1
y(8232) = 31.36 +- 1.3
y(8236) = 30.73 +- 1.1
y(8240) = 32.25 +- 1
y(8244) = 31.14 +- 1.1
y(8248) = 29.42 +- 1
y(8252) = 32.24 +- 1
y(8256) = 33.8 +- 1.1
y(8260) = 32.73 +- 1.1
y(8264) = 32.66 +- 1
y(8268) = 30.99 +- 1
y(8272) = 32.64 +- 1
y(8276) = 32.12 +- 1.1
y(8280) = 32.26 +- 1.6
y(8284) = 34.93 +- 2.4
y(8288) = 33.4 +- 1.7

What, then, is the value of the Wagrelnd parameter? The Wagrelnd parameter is 0.50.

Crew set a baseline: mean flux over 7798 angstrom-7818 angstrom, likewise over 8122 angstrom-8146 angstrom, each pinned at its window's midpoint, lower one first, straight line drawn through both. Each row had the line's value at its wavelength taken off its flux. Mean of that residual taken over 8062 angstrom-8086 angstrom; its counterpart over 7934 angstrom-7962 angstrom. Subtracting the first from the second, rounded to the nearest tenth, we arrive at -1.5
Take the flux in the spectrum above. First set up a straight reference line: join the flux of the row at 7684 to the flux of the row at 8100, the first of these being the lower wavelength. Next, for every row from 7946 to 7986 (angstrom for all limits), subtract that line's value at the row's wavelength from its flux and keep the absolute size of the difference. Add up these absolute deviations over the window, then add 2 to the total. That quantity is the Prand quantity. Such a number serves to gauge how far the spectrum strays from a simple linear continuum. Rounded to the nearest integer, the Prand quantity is 16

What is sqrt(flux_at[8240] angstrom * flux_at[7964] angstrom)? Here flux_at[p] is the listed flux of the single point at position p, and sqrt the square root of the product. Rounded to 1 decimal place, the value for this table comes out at 32.2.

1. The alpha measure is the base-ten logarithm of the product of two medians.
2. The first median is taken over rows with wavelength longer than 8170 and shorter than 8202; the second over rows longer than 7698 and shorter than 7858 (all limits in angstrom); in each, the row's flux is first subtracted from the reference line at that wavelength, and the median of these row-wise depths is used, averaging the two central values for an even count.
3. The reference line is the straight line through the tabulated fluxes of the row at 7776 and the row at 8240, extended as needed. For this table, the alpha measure -0.19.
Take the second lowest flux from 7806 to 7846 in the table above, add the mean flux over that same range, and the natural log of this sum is 4.16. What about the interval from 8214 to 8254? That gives 4.11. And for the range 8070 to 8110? 4.14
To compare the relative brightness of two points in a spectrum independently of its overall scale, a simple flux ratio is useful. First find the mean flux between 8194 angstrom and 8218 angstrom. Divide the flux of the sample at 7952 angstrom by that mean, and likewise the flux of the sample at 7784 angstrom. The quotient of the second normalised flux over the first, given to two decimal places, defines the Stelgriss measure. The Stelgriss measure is 1.01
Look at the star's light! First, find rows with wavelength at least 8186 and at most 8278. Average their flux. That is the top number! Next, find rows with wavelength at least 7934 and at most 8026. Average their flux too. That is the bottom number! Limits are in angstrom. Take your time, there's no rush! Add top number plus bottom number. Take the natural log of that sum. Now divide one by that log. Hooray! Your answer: 0.240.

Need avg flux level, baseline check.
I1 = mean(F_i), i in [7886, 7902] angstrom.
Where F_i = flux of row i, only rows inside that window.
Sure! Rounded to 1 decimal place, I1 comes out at 33.4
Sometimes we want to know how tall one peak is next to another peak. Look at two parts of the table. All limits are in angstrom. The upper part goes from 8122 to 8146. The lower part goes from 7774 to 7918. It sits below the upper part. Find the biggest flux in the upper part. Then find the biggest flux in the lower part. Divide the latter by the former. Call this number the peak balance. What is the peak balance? 1.075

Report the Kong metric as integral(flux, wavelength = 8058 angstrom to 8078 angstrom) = 686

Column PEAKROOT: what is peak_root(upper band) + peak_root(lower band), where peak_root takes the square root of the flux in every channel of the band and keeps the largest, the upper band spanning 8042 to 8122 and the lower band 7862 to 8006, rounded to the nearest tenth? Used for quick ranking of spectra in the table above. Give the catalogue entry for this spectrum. 12.0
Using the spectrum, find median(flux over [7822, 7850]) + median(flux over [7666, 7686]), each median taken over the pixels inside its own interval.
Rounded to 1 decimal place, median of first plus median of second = 68.3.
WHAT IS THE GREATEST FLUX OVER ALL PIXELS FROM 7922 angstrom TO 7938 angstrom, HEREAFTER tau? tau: 33.54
